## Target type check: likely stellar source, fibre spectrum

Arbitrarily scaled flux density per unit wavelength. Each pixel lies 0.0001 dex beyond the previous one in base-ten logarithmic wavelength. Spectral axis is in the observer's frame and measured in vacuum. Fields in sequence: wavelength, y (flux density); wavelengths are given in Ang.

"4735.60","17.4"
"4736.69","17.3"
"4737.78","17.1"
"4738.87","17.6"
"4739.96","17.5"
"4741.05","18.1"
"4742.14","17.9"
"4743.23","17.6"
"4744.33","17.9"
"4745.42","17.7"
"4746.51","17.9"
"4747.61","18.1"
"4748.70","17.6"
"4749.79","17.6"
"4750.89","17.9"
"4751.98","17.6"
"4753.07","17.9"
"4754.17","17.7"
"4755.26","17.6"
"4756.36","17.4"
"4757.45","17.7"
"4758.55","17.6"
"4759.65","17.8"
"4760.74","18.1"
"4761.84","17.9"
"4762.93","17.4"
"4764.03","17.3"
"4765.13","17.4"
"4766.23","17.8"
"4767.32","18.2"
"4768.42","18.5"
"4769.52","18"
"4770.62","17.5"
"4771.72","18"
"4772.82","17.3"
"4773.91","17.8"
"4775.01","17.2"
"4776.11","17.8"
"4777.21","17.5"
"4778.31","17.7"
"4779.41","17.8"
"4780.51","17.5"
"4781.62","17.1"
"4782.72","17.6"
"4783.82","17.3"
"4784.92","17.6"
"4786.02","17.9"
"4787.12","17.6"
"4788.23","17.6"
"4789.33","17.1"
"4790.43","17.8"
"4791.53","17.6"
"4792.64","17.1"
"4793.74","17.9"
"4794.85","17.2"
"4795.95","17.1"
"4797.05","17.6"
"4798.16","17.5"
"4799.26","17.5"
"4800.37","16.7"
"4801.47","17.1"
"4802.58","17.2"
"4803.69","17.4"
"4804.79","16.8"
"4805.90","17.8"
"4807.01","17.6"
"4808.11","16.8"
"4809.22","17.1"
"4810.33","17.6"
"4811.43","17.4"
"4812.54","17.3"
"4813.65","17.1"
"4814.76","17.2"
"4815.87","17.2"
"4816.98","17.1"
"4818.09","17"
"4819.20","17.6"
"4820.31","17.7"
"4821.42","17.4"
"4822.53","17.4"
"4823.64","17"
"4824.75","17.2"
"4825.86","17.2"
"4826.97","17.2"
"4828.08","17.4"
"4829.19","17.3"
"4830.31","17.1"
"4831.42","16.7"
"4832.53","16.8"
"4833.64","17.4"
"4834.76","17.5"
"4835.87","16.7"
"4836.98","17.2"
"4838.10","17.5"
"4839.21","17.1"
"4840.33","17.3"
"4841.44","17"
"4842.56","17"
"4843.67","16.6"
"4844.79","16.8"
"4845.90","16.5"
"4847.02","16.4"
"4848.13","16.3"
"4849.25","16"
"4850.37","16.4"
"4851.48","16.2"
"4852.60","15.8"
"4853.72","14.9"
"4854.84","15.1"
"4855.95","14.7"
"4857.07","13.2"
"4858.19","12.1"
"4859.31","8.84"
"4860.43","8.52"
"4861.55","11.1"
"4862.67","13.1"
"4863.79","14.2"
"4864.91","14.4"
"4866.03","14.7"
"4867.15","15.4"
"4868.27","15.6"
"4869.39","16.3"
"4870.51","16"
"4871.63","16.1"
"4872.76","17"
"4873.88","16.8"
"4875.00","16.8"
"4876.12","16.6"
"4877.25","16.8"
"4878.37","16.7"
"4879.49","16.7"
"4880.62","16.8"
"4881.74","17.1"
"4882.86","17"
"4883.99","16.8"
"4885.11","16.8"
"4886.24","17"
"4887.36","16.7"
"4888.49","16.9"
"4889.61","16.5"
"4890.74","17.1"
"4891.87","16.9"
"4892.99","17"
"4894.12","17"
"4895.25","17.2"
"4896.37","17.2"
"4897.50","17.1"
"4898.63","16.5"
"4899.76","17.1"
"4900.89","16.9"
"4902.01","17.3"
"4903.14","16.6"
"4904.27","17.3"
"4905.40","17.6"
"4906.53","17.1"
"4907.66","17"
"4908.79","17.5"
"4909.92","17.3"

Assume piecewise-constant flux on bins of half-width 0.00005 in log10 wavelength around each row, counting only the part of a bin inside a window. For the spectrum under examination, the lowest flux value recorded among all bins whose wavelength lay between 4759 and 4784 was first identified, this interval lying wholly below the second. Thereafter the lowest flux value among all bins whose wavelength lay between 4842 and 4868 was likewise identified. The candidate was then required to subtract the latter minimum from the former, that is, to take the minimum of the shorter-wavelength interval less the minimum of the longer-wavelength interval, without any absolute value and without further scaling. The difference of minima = 8.6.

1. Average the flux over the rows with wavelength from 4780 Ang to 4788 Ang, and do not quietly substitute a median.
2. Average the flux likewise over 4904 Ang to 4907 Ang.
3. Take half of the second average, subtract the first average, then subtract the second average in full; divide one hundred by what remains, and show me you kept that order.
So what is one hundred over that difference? -3.82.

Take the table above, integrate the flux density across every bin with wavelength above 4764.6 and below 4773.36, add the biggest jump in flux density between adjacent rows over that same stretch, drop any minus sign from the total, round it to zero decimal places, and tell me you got 157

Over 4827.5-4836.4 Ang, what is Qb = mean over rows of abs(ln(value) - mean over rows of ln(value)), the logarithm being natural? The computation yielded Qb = 0.017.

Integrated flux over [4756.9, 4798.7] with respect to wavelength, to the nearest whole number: 736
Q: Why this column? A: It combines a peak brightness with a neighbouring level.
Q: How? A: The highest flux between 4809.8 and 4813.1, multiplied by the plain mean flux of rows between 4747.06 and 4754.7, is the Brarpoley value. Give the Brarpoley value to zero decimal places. 313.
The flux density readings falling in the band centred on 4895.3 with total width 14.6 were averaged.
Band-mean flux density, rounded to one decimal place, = 17.0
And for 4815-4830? 17.3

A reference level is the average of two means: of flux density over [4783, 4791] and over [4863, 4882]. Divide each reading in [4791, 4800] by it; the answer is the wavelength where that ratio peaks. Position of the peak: 4793.74 Ang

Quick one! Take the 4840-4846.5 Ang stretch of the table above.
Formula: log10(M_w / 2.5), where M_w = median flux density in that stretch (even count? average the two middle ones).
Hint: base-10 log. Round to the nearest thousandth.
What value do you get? 0.830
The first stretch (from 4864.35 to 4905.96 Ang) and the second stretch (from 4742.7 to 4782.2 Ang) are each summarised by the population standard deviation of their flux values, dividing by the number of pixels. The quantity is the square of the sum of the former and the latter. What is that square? 0.9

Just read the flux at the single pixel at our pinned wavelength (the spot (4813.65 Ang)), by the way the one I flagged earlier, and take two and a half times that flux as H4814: 42.75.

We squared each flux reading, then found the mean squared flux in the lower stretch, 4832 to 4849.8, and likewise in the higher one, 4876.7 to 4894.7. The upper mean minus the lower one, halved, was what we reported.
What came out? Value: 0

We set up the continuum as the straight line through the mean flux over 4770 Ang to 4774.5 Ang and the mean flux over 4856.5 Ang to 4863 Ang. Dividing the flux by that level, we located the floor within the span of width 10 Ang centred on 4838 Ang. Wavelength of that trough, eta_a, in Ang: 4835.87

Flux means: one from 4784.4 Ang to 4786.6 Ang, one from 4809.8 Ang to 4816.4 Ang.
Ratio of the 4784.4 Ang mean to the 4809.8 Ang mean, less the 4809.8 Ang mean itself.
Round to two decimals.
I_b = -16.27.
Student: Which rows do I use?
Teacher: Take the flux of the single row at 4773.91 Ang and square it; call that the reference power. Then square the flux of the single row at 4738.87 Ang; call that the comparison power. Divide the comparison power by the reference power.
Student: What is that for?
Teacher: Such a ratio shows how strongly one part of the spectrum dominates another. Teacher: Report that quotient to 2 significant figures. 0.98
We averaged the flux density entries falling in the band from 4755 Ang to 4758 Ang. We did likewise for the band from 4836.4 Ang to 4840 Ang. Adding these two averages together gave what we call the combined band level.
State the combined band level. 34.8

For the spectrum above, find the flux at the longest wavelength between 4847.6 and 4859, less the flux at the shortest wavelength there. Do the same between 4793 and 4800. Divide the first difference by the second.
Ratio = 10.5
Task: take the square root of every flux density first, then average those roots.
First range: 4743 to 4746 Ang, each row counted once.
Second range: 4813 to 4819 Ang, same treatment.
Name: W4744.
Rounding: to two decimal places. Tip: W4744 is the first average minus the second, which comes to 0.07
